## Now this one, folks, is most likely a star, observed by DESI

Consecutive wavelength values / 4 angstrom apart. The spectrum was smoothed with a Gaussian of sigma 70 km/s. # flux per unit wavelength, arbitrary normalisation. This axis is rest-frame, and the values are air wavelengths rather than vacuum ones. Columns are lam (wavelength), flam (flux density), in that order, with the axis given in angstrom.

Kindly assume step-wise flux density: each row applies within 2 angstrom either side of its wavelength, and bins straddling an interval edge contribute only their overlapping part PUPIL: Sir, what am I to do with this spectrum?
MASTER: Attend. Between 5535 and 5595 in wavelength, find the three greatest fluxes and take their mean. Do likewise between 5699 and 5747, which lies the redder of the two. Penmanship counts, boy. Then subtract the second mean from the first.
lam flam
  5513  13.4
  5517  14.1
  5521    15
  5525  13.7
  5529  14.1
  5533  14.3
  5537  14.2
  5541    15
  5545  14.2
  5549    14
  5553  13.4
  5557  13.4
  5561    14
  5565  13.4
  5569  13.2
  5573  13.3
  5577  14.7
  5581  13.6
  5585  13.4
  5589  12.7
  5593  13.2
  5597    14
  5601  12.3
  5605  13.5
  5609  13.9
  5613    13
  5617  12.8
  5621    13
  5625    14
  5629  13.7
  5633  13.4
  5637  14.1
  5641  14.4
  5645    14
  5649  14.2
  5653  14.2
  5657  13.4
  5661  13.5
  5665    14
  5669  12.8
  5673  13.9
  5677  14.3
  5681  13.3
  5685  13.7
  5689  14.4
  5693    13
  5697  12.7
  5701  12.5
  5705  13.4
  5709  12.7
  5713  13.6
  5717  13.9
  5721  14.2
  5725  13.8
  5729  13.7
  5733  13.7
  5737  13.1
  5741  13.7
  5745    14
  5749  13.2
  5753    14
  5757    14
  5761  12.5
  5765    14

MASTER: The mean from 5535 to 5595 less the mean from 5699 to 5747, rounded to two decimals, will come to 0.60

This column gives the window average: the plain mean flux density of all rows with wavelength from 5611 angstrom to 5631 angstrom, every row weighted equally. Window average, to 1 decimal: 13.3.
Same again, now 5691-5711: 12.9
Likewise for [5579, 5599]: 13.4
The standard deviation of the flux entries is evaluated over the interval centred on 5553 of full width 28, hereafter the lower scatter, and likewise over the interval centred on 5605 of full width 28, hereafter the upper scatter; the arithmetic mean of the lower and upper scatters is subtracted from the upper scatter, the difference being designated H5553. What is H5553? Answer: 0.010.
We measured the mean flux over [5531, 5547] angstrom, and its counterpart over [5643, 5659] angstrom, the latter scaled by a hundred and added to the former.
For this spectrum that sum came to 1409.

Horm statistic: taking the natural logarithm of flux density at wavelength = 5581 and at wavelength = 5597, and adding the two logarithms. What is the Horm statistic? 5.25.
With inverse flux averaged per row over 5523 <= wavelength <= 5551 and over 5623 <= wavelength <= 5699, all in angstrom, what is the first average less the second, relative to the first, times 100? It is -3.6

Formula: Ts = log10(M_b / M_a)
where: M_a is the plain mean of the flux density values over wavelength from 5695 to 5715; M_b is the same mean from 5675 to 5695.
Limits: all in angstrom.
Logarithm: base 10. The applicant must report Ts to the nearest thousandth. 0.025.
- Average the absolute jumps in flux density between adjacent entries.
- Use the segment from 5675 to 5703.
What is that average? 0.67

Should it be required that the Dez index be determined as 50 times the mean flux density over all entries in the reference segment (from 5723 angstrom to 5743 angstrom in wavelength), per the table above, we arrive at 680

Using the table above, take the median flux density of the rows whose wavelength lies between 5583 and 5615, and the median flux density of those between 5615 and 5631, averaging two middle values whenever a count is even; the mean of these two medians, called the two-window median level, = 13.3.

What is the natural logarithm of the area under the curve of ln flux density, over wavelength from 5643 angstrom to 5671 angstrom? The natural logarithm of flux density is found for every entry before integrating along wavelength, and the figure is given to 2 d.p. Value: 4.29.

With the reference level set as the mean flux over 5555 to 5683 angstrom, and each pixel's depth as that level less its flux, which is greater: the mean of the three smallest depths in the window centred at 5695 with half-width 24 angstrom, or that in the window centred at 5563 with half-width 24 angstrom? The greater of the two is -0.62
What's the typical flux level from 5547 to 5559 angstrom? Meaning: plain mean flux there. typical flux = 13.6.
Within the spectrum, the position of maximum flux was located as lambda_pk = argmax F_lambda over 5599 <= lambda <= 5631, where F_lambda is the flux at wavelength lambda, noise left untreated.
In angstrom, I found 5625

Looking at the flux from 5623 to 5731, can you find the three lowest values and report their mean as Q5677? 12.6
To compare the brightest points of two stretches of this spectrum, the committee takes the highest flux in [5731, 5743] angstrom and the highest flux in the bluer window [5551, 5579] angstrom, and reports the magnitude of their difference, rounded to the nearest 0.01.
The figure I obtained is 1.00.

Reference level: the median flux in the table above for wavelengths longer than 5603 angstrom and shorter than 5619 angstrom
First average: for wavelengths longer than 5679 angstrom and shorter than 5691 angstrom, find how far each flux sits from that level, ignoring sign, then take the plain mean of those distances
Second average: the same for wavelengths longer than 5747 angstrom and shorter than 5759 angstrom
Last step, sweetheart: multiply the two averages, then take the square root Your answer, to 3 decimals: 0.533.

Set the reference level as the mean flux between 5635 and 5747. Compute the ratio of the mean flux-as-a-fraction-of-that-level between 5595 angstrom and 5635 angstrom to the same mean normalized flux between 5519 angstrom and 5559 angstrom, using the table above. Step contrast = 0.95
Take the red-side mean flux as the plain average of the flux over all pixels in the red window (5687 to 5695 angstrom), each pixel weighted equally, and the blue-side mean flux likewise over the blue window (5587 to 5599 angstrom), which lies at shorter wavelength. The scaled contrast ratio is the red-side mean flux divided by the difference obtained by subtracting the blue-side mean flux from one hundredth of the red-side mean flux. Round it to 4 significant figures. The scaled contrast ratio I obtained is -1.041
